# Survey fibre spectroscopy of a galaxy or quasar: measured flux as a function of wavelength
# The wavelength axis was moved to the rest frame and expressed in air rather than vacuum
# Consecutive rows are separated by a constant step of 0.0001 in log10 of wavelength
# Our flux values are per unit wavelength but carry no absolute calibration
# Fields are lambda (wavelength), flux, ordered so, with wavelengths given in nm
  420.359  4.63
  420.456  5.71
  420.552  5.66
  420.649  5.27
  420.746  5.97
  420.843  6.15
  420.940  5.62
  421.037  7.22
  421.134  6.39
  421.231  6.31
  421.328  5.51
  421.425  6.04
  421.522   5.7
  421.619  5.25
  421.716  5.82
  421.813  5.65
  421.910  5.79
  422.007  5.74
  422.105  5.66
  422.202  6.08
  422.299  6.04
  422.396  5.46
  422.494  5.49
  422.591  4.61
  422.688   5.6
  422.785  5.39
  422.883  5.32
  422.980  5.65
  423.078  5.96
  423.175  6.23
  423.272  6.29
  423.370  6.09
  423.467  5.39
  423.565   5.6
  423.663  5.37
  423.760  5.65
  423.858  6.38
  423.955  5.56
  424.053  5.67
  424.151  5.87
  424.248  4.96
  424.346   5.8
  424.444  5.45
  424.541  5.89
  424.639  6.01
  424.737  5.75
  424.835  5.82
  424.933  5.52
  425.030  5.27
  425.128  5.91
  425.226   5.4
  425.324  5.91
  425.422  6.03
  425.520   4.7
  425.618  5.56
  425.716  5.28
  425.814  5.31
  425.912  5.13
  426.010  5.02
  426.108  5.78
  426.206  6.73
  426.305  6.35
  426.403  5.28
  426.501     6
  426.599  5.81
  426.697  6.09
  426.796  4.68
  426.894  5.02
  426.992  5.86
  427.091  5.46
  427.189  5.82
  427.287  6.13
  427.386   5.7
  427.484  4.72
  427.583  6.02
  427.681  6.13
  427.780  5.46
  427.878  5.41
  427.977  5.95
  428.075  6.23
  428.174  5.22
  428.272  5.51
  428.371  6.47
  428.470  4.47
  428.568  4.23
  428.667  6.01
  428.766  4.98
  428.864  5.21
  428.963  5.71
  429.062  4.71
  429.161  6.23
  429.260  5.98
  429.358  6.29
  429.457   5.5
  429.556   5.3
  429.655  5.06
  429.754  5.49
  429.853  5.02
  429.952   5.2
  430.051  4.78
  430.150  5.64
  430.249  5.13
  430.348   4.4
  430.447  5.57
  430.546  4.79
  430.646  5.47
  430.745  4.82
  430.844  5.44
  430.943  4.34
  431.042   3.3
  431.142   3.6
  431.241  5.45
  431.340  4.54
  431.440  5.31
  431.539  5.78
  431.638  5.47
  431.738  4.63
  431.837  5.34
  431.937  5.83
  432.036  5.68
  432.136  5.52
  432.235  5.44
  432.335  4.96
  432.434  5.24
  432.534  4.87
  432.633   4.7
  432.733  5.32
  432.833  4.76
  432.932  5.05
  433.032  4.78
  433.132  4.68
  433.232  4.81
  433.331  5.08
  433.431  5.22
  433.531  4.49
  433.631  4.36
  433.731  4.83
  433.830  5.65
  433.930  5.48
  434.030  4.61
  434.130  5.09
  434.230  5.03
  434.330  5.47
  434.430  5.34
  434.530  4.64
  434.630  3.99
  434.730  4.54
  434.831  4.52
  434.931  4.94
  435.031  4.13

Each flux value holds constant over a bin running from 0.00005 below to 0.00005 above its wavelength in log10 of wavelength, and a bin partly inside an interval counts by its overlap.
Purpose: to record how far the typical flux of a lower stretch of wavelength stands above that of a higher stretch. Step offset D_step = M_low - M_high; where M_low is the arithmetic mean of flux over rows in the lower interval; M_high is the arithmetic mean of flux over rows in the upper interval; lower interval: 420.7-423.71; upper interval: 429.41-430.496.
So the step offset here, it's 0.60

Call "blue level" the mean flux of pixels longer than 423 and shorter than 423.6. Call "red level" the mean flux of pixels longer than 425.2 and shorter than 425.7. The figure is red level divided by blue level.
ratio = 0.93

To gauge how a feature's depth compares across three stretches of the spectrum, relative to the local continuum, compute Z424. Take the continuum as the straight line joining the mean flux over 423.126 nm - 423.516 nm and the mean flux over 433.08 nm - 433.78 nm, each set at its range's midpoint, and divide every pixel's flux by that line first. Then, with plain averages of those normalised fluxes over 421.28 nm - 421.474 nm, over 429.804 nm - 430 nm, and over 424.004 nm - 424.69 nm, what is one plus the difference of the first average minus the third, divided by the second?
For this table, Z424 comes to 0.96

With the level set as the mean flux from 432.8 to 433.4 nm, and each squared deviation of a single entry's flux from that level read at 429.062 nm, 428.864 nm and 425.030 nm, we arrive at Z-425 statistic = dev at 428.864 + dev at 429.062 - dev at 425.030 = 0.0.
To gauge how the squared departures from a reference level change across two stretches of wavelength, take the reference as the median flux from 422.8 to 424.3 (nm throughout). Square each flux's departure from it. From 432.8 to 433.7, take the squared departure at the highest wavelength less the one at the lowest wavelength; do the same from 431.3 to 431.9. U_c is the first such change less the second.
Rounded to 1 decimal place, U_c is 2.0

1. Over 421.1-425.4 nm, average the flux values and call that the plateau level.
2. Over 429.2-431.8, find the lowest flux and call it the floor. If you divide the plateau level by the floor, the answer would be 1.73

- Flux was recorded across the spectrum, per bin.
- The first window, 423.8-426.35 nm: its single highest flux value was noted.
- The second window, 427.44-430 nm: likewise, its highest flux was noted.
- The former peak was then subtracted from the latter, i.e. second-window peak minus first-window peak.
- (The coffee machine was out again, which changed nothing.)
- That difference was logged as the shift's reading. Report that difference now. -0.3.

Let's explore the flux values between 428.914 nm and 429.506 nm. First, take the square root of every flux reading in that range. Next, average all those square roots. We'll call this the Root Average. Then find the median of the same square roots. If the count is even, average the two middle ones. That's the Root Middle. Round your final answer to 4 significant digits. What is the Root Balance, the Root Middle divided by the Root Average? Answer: 1.010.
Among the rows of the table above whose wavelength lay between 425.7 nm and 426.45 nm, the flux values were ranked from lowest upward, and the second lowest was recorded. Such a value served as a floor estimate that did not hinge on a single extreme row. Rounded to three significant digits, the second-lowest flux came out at 5.13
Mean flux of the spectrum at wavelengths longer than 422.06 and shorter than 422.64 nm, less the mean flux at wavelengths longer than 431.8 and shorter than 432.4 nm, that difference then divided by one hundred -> 0.0010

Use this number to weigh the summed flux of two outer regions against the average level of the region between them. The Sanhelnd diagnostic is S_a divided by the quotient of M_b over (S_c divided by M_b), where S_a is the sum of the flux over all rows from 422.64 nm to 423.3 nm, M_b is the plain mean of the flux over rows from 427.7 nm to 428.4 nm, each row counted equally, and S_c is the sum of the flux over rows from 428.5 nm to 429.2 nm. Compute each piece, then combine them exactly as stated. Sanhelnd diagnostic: 45.4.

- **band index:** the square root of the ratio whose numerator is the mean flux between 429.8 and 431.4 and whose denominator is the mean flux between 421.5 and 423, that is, 0.932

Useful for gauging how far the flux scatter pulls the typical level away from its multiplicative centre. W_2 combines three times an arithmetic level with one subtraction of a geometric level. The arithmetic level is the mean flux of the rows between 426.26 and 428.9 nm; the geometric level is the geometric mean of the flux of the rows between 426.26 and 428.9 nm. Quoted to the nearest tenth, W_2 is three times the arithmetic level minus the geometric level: 11.2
